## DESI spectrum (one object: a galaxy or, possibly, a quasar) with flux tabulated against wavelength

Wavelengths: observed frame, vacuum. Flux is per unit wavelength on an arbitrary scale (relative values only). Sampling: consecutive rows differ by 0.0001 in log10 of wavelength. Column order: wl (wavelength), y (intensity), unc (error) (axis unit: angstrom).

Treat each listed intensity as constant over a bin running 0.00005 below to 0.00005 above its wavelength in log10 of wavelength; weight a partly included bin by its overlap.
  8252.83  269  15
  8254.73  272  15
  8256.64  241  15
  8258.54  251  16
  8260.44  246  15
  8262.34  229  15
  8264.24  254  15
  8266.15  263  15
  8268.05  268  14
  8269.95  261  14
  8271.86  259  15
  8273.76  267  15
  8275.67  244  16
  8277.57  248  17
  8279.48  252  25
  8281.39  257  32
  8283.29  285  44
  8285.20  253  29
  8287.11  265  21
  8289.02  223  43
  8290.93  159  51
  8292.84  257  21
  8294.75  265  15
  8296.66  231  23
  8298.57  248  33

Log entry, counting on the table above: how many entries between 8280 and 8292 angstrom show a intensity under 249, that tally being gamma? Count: 2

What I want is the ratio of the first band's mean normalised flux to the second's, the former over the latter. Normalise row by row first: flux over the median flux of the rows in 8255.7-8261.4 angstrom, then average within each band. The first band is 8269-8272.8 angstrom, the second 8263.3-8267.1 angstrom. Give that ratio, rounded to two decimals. 1.01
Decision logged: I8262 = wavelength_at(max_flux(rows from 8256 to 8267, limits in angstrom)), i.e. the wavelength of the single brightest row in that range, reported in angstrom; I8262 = 8266.15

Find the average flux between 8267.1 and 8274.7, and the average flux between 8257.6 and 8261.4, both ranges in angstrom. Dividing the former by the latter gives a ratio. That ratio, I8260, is 1.061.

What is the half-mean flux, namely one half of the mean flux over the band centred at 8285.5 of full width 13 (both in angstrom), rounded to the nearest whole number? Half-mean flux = 121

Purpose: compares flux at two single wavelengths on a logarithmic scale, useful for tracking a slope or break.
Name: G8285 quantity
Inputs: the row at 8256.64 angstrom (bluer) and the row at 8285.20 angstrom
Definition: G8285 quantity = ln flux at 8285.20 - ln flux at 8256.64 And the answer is 0.05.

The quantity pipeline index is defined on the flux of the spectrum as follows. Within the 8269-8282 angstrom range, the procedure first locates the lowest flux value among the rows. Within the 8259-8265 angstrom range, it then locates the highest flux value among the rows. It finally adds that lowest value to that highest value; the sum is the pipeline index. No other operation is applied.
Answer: 498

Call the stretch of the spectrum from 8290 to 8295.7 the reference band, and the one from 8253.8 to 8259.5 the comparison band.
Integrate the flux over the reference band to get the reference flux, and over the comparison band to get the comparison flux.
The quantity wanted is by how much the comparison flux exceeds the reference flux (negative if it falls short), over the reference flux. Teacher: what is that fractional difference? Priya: 0.12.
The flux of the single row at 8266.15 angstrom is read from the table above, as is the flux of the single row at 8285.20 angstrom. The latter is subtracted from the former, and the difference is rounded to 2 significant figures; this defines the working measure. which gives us 10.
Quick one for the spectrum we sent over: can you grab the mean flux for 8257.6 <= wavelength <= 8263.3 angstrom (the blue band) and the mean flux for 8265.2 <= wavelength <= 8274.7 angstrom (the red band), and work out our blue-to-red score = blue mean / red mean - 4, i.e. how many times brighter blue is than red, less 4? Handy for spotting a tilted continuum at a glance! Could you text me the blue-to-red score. -3.08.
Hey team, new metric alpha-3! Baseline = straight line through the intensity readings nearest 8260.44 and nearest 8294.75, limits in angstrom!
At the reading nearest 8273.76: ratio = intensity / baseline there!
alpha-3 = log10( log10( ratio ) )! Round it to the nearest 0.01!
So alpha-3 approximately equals -1.64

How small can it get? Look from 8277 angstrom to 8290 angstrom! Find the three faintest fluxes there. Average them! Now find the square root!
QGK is 15.5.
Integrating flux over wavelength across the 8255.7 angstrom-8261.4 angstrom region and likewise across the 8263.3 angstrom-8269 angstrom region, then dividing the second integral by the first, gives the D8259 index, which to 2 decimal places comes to 1.06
